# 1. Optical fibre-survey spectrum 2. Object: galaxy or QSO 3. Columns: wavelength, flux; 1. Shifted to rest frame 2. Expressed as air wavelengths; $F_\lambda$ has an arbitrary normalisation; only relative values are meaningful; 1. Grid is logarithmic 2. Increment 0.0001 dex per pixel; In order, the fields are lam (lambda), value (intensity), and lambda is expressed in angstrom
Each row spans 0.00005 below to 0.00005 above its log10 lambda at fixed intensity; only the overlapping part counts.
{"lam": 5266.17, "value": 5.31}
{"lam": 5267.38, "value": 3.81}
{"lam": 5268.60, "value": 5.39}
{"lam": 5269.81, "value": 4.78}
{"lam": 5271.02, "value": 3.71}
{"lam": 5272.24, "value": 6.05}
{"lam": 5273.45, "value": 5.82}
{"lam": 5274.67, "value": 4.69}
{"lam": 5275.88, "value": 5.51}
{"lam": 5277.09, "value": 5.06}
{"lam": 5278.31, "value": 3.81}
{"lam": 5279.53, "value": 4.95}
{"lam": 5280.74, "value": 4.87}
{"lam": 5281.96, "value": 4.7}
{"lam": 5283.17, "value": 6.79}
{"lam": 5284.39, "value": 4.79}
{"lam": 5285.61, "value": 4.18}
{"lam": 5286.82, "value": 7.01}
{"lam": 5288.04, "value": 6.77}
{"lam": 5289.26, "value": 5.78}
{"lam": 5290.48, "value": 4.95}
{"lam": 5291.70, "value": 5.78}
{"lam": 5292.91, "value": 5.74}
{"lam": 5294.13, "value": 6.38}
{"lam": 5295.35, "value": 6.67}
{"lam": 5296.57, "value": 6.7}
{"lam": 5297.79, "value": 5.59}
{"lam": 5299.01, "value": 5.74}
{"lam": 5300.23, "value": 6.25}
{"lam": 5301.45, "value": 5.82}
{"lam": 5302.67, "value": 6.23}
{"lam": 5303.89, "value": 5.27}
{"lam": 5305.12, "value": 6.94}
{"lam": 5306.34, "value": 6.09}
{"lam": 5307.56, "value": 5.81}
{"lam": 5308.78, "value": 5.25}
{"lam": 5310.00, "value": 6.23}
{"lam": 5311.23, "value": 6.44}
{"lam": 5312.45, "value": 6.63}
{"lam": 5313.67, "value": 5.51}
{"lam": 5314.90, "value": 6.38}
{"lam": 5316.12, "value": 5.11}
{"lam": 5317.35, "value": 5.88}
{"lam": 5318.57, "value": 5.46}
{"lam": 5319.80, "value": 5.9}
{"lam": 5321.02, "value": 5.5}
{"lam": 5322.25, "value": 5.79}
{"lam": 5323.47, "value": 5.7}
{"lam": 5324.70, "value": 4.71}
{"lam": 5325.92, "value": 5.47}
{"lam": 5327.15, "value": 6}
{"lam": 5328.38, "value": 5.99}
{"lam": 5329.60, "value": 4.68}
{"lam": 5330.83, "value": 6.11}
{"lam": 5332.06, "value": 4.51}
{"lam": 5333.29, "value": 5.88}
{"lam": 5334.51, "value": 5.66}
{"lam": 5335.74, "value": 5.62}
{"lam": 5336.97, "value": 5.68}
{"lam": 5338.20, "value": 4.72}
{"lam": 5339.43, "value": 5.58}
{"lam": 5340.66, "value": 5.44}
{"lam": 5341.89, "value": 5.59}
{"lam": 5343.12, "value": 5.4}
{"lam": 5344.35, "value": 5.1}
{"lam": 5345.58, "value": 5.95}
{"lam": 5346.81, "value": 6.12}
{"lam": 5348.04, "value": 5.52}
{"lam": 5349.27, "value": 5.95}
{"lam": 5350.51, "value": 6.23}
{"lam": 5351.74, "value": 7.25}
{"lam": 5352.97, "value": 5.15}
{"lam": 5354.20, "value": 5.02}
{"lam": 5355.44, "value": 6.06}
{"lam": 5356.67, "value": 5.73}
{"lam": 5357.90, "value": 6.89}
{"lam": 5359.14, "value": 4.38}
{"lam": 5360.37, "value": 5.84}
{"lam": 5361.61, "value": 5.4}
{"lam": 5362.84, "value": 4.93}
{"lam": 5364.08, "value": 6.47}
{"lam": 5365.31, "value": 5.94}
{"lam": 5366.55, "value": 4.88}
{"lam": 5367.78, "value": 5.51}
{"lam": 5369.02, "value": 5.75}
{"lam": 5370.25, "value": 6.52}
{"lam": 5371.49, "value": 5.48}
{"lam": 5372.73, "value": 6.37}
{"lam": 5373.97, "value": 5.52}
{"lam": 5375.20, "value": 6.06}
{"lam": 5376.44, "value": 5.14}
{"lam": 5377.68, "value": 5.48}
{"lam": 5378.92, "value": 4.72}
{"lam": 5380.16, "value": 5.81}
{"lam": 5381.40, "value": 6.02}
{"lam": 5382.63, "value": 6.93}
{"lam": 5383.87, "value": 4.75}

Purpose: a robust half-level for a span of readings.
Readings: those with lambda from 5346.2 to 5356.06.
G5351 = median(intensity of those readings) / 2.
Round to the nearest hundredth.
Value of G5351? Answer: 3.00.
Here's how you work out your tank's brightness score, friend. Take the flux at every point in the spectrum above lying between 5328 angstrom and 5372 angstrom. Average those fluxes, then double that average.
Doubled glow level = 11.3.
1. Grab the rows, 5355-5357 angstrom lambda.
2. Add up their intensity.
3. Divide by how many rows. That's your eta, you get 5.9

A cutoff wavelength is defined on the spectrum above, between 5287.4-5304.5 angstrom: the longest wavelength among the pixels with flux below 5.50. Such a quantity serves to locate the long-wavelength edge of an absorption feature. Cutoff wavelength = 5303.89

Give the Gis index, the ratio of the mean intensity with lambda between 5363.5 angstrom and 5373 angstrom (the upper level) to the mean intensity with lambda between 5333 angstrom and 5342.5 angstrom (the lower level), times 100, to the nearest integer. 106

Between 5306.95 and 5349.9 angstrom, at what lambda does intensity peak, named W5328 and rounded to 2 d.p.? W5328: 5312.45 angstrom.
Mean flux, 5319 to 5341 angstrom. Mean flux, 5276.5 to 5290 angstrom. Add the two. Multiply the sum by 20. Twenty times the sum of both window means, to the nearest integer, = 217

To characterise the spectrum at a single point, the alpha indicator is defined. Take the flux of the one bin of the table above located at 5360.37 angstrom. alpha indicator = 5.84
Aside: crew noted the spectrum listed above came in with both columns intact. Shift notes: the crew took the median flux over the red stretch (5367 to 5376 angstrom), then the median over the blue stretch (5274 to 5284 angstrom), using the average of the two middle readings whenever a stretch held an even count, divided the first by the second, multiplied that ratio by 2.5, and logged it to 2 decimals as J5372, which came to 2.93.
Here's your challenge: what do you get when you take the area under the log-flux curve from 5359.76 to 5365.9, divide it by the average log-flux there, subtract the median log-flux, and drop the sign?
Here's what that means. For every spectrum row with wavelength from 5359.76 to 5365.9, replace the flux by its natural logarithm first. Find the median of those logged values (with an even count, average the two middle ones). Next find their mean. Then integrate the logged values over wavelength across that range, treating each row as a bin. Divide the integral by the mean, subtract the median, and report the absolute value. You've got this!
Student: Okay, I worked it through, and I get 4.4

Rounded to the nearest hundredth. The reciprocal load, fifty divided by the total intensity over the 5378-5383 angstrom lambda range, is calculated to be 2.13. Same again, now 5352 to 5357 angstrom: 2.28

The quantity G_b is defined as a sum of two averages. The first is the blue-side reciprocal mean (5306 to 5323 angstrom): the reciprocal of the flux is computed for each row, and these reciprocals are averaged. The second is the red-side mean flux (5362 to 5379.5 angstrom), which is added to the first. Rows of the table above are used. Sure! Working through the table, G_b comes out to 5.80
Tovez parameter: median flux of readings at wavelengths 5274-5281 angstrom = 4.91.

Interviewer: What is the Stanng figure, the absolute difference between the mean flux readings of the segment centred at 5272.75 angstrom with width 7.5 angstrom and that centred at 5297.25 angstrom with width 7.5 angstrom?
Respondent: 1.1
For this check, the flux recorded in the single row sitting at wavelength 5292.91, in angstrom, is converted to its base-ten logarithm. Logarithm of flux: 0.759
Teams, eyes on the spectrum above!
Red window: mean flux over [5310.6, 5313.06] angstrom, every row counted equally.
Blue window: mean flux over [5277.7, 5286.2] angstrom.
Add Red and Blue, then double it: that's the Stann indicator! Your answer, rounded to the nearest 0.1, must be 22.8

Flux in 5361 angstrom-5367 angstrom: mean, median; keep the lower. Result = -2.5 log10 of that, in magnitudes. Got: -1.83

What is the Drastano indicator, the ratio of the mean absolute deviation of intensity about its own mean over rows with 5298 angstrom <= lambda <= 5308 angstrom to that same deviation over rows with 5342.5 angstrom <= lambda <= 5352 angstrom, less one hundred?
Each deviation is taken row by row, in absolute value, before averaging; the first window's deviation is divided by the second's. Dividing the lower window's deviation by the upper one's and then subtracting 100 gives -99.2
